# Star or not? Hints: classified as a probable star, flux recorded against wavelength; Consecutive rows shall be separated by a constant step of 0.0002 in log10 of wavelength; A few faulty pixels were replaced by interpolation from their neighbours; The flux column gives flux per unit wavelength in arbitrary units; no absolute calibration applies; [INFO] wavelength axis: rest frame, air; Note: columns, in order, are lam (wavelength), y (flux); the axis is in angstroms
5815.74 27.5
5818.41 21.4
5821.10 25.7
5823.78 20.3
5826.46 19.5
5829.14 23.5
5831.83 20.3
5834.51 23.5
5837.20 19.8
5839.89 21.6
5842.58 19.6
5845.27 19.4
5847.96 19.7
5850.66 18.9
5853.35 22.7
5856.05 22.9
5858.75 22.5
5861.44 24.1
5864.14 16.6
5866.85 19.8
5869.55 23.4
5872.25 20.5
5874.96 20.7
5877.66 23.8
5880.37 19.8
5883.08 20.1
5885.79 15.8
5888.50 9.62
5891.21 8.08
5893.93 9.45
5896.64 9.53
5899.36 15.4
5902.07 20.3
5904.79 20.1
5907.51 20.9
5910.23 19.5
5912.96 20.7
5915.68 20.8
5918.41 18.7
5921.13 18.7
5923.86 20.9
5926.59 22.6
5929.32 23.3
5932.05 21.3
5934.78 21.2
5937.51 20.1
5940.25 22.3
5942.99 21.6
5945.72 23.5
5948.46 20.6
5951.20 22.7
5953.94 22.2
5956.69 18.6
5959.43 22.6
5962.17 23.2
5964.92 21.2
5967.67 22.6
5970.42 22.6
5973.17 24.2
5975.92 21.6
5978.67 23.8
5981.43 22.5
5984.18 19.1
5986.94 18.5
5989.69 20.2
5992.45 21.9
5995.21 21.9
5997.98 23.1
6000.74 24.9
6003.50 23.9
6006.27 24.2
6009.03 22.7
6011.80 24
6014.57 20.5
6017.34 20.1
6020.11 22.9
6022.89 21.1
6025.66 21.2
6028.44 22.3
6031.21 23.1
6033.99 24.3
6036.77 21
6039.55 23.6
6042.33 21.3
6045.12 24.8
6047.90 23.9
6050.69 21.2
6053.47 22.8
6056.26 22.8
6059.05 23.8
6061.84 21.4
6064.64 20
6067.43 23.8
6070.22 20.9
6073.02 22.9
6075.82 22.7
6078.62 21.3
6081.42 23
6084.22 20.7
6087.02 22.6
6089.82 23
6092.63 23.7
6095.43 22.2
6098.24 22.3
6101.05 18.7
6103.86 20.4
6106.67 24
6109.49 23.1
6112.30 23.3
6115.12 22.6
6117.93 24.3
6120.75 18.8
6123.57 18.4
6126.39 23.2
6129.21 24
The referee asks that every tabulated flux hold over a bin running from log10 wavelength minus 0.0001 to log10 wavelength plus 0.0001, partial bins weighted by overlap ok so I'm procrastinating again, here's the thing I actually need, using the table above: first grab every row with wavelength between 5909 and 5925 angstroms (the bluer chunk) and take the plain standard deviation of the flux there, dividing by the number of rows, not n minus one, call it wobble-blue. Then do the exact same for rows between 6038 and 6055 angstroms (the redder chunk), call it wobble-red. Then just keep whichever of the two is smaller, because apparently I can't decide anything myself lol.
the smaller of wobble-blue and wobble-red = 0.96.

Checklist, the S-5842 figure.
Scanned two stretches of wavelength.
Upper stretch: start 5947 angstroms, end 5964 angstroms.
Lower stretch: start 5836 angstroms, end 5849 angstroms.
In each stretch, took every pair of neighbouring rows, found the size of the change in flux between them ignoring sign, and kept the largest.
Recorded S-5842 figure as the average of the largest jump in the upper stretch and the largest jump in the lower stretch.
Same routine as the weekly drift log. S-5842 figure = 3.0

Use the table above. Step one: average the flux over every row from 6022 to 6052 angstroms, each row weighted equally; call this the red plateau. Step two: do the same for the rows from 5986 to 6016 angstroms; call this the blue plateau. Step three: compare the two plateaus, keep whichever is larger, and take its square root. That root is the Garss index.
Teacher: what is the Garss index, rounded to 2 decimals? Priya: 4.75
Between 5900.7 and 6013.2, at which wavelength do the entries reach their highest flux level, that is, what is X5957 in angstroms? 6000.74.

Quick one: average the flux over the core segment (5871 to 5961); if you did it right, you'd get 19.3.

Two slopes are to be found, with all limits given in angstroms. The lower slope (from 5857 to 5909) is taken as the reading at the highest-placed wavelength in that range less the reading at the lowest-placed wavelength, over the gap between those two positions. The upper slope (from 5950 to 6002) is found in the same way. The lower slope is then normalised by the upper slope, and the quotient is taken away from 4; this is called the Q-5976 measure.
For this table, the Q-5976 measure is 4.7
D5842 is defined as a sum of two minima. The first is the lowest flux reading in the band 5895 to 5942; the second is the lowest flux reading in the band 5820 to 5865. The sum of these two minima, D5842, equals 26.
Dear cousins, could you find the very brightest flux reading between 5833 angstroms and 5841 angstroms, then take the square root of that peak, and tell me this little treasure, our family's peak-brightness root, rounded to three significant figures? 4.85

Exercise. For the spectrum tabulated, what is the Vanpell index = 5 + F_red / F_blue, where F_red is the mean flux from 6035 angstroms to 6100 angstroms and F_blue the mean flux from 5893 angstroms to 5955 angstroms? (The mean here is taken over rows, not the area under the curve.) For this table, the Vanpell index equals 6.13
